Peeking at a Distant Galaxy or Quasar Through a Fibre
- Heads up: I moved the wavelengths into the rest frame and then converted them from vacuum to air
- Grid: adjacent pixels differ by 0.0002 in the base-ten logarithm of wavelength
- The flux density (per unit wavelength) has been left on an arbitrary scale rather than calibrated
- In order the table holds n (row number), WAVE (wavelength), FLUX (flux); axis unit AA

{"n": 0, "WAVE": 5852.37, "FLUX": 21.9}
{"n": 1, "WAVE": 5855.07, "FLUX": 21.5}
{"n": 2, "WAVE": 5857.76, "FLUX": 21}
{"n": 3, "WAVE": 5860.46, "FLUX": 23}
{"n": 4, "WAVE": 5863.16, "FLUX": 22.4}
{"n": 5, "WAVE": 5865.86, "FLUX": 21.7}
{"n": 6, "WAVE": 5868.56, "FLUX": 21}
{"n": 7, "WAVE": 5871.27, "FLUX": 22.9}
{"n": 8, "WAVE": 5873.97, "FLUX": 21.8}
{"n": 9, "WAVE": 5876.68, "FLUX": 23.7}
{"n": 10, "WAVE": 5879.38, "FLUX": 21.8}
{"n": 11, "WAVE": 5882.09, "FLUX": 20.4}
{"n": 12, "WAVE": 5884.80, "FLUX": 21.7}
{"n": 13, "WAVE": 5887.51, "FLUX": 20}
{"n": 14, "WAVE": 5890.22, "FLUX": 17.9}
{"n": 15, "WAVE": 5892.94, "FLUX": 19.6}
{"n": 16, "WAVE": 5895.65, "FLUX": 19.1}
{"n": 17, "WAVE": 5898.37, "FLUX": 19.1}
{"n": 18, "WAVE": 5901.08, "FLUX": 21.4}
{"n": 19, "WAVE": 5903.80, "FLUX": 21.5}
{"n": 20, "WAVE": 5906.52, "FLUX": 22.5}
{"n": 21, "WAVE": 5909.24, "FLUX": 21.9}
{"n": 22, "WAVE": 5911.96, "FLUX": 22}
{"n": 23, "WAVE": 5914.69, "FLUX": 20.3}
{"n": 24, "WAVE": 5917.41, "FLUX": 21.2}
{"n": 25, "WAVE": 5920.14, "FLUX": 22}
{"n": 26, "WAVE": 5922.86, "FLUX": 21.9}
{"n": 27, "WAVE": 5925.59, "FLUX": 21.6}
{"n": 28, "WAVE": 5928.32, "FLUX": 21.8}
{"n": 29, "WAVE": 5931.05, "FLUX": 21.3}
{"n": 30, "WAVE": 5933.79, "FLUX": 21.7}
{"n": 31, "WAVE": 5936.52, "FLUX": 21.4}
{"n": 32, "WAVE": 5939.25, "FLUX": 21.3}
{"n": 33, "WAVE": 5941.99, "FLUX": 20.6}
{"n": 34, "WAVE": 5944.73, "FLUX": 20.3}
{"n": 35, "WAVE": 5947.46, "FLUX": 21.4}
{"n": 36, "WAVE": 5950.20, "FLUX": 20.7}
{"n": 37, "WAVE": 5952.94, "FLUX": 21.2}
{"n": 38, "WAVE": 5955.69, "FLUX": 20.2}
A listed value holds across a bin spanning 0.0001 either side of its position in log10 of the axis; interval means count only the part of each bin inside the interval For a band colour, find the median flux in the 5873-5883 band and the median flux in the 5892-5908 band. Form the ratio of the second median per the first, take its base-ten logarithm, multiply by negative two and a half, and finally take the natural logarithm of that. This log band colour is -2.7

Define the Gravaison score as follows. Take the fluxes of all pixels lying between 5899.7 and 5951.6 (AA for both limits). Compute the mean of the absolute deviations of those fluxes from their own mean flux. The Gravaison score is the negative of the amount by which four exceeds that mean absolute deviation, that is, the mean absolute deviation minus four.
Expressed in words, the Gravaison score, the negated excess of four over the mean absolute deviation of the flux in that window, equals -3.56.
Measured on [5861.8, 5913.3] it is -2.83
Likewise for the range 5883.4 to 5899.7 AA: -3.13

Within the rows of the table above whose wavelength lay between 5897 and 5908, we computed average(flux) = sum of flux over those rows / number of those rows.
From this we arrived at 21.1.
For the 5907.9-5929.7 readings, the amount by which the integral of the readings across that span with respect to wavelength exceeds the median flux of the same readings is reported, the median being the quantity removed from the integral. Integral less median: 449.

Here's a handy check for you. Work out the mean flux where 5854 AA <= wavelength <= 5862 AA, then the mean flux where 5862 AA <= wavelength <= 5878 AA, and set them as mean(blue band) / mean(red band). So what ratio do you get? 0.98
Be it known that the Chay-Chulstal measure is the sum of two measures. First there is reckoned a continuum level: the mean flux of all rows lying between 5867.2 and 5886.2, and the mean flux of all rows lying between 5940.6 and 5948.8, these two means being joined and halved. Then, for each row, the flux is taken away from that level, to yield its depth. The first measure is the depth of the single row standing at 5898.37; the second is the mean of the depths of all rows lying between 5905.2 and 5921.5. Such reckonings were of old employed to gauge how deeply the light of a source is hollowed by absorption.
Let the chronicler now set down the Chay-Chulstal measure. 1.9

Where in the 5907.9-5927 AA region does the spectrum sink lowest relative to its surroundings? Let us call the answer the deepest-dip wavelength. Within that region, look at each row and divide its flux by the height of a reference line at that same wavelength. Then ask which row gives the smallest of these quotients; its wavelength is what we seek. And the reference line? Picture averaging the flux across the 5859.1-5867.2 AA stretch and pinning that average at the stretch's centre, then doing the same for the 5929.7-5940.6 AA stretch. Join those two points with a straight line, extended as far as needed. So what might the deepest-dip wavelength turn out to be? 5914.69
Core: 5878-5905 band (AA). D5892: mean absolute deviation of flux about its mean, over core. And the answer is 1.1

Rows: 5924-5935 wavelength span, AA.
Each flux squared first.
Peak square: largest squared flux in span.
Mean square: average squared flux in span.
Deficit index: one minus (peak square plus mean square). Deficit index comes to -941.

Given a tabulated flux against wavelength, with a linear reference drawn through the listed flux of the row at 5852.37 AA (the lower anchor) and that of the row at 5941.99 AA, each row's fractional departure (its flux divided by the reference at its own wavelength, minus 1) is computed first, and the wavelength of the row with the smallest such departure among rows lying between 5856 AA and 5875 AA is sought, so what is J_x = 5857.76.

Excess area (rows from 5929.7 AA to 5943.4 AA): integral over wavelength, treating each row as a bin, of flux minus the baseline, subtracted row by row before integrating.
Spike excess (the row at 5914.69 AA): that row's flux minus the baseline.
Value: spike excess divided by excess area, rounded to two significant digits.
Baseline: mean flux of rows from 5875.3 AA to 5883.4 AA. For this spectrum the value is 0.17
